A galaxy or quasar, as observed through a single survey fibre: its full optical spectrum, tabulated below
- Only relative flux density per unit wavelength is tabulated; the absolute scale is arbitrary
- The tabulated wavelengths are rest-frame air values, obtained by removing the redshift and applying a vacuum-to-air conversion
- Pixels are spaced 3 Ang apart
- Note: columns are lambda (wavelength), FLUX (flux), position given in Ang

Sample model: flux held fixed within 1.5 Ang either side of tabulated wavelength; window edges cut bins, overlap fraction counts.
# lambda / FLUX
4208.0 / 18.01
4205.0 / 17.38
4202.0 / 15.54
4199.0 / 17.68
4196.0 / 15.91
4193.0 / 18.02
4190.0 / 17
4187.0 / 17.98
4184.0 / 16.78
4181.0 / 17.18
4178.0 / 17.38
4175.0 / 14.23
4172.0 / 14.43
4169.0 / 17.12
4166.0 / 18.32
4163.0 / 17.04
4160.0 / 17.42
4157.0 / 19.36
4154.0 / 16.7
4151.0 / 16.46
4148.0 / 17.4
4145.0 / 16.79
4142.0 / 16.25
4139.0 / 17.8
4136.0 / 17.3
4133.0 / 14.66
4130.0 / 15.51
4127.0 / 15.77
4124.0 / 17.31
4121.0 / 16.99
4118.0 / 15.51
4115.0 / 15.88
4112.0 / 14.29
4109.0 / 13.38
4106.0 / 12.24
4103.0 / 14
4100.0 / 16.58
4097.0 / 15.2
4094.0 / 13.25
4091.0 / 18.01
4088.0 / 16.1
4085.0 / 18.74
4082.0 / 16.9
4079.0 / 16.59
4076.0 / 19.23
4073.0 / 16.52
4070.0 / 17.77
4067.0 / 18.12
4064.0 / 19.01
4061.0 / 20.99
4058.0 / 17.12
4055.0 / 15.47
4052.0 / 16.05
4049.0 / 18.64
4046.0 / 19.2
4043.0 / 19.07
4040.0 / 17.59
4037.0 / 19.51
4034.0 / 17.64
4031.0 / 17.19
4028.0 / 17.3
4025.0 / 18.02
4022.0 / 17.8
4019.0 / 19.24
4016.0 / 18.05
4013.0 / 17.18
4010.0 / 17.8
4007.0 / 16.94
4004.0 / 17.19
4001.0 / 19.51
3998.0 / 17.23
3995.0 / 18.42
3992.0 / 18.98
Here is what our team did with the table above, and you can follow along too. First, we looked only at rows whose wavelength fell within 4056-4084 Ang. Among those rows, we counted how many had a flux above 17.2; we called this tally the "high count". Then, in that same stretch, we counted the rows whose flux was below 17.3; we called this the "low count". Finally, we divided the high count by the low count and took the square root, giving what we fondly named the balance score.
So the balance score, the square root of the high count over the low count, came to 1.1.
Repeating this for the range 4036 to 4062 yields 1.4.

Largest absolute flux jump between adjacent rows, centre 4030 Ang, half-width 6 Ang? 0.7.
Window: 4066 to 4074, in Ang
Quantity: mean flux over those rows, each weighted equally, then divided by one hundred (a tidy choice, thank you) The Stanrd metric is 0.175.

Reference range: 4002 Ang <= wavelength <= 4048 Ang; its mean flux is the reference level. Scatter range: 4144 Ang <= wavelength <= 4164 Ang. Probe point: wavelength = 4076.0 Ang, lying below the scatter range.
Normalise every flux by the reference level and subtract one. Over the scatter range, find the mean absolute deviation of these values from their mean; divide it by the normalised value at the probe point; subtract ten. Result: -9.5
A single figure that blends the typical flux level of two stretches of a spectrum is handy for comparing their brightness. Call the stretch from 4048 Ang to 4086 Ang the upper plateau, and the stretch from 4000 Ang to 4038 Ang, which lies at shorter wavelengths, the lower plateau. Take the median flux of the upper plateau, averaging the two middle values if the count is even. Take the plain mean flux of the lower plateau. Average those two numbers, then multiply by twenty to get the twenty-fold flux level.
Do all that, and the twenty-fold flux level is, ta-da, 357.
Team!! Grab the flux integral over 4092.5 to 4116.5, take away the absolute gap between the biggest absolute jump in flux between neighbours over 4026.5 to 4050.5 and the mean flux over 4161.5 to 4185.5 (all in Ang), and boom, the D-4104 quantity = 330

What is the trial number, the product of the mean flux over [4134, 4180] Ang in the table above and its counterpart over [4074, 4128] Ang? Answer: 269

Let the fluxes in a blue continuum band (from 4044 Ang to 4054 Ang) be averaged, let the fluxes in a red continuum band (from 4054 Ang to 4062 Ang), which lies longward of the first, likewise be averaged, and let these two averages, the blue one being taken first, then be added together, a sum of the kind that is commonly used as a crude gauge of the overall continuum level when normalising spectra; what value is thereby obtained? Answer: 36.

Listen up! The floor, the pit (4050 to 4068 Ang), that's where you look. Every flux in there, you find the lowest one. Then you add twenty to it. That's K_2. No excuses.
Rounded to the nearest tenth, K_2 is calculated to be 35.5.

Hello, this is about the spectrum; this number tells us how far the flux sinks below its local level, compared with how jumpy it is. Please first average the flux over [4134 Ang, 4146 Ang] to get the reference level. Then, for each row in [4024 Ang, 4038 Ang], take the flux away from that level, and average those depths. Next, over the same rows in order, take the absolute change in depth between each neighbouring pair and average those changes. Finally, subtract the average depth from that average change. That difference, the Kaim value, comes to 1.7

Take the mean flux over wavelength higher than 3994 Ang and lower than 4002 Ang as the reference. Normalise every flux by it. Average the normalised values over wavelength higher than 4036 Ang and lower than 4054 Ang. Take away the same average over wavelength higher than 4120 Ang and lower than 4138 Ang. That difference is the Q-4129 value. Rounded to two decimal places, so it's 0.11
